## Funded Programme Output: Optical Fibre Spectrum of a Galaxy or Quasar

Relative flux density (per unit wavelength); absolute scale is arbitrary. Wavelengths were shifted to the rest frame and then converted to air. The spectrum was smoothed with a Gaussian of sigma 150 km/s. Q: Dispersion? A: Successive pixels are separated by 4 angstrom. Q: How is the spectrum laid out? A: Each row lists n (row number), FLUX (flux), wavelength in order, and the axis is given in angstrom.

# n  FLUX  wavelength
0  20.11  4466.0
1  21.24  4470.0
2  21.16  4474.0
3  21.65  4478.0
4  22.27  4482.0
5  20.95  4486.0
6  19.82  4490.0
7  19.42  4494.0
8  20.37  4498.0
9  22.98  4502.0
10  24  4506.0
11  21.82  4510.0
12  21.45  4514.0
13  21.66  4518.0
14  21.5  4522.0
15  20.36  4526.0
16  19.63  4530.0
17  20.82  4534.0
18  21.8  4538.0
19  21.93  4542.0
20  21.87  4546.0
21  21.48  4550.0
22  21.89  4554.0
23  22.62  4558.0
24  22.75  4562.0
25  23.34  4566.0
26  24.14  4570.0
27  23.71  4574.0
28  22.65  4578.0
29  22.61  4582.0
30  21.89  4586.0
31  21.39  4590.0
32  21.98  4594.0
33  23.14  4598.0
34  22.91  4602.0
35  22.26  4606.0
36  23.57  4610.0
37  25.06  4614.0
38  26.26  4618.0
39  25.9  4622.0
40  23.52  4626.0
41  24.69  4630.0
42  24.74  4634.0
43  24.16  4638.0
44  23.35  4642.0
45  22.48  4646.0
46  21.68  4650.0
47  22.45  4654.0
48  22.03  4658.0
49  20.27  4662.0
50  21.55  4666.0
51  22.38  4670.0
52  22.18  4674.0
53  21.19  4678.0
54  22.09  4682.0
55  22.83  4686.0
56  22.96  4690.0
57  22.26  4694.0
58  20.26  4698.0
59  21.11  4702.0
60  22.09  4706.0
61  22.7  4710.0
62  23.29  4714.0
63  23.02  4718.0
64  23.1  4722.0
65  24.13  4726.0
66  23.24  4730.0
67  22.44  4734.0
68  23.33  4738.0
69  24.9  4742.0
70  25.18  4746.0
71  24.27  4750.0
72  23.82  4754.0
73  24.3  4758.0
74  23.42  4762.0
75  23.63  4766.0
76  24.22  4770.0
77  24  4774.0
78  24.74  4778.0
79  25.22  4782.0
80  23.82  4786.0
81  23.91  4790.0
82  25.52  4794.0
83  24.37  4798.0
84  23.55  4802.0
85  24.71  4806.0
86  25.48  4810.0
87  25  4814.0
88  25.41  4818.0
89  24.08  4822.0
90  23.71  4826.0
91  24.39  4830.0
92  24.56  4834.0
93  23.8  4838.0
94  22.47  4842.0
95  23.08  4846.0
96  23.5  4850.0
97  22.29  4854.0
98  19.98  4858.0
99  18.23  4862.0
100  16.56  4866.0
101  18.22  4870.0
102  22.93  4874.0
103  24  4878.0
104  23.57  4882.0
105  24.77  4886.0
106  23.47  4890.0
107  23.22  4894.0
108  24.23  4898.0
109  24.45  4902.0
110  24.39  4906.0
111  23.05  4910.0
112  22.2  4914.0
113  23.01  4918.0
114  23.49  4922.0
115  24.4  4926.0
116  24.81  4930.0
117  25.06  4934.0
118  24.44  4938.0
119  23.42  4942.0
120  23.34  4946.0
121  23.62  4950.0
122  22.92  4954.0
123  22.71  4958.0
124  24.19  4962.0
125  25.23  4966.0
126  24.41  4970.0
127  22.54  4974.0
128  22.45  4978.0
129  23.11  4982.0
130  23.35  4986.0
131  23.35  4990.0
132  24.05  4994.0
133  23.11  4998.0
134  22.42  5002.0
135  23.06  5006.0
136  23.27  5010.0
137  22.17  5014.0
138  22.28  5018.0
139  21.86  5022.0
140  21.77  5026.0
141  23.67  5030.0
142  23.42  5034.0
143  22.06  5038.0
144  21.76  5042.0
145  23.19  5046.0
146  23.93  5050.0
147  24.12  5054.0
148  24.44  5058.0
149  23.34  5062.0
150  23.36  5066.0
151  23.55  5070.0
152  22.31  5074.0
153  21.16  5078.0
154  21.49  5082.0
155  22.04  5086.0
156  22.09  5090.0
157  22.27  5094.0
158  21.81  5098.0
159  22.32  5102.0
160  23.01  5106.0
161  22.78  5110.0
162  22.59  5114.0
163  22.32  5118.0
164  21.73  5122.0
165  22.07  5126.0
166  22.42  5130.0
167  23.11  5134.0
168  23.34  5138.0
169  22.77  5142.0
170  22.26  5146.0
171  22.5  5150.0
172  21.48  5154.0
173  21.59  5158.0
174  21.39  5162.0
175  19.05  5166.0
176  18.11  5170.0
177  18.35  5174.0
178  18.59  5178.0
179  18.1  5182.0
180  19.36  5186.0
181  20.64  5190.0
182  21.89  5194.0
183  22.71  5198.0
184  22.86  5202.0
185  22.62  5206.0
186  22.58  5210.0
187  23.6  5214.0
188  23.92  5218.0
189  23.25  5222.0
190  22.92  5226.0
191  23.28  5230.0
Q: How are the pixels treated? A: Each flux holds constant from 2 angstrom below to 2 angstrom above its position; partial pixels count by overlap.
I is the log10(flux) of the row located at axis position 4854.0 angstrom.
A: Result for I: 1.35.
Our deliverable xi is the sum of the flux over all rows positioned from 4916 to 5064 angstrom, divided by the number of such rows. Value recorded 23.3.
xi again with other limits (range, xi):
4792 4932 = 23.3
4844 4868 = 20.6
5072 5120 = 22.2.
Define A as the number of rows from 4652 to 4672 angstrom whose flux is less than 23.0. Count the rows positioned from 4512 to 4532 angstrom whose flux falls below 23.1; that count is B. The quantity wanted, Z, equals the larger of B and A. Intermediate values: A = 5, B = 5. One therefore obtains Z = 5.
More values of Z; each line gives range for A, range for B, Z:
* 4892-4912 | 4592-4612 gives 3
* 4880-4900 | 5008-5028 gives 4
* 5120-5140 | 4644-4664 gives 5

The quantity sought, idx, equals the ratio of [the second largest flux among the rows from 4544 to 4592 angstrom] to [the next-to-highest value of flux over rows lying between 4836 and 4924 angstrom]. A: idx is 0.97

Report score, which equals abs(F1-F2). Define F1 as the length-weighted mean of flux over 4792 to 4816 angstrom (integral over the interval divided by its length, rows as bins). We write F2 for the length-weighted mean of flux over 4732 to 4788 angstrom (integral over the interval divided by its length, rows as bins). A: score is 0.68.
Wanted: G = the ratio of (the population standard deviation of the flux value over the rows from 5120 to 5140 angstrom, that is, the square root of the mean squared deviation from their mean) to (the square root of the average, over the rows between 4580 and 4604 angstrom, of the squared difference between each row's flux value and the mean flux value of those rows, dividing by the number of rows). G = 1.0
